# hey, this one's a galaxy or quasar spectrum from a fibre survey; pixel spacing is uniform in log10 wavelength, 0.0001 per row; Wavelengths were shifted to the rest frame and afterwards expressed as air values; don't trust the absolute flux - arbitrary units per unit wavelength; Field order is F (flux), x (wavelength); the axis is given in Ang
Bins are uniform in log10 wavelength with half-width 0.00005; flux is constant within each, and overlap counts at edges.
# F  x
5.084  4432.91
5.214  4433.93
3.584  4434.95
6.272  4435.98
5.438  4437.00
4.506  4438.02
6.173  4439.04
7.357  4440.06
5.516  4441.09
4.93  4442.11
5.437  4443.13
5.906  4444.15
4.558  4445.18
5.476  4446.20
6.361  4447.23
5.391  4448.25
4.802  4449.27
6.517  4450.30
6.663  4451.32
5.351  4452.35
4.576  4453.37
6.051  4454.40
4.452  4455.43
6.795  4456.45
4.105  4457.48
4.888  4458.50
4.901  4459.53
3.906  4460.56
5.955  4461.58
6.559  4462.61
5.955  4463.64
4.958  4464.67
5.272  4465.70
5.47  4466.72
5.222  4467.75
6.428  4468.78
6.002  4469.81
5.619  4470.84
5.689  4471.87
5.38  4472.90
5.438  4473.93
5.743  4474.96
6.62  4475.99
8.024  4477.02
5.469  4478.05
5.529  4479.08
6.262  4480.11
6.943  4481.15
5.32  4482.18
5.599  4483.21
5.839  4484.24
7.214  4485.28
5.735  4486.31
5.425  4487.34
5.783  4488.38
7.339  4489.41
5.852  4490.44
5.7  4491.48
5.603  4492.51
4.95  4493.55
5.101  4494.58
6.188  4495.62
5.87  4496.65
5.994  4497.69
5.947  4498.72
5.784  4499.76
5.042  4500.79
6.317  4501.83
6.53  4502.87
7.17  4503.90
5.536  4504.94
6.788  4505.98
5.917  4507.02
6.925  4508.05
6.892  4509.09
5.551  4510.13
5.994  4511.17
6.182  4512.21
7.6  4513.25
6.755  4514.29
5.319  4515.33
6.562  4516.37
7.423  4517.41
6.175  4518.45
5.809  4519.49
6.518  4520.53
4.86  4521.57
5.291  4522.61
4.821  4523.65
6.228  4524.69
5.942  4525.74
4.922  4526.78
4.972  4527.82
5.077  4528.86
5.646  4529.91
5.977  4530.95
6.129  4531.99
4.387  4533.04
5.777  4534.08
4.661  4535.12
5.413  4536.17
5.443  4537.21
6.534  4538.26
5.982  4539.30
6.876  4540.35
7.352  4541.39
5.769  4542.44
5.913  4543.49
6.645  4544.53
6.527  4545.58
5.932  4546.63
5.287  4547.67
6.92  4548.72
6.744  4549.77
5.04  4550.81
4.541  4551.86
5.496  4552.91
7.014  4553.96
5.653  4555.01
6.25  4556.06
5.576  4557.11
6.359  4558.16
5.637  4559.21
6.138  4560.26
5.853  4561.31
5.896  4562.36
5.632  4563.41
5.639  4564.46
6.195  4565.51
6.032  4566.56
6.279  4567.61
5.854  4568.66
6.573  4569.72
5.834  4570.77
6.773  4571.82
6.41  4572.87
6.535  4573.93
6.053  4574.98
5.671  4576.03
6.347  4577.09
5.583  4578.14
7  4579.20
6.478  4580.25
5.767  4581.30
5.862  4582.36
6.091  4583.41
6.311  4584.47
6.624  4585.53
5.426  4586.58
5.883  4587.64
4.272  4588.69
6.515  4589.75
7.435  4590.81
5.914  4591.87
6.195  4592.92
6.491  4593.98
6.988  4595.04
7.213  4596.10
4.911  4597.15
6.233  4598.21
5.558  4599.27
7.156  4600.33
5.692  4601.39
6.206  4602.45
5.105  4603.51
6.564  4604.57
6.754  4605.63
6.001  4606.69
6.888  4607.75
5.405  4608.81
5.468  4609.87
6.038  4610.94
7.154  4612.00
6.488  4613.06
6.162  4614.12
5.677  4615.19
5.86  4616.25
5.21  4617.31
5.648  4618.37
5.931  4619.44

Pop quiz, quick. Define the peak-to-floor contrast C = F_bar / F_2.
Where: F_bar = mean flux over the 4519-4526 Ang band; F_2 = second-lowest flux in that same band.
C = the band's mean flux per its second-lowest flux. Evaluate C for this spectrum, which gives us 1.16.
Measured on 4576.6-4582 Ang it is 1.08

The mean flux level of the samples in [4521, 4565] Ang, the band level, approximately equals 5.78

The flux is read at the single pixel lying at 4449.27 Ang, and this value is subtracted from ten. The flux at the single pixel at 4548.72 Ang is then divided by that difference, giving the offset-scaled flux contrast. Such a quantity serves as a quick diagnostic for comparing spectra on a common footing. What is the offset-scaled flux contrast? 1.33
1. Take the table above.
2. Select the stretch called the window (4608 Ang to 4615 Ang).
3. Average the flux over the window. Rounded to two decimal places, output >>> 6.12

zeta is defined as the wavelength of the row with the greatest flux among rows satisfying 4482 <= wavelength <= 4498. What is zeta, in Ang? 4489.41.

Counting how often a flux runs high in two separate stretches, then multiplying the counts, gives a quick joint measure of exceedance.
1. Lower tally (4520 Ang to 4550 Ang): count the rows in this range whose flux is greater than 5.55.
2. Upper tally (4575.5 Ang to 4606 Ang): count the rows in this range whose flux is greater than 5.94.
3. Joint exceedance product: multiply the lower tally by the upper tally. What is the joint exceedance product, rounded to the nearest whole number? 306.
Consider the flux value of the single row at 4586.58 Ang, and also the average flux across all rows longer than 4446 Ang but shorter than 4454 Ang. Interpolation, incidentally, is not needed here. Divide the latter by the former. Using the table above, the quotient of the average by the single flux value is 1.04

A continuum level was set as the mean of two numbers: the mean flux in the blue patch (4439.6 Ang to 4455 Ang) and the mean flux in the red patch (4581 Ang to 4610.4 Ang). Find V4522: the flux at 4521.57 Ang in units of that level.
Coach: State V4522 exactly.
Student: 0.83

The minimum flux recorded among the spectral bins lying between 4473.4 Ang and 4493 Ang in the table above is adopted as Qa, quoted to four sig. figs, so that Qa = 5.320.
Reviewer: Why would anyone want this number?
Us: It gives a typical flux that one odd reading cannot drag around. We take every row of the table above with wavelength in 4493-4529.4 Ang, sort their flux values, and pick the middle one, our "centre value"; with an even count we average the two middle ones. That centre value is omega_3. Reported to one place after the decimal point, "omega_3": 5.9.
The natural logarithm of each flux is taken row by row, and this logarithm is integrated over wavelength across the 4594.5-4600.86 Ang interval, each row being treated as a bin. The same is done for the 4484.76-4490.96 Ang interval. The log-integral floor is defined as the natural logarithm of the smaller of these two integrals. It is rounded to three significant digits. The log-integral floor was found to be 2.42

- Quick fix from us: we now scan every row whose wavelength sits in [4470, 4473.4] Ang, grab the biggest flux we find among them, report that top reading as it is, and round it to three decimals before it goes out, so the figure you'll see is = 5.689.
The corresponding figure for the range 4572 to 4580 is 7.000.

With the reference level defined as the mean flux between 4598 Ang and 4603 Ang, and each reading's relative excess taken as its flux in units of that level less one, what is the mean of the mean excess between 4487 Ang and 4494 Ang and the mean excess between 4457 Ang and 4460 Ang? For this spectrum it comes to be -0.15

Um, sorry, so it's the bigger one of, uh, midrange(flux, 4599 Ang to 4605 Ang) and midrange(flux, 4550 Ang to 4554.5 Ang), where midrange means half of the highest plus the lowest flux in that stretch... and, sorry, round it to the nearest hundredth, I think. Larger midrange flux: 6.13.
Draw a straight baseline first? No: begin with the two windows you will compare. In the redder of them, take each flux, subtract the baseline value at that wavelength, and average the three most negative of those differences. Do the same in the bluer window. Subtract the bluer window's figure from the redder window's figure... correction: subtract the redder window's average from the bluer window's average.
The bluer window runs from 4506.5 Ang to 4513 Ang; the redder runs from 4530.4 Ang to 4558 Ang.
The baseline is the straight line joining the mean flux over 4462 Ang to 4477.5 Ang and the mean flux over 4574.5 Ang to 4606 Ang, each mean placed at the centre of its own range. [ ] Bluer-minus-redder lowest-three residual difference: 1.4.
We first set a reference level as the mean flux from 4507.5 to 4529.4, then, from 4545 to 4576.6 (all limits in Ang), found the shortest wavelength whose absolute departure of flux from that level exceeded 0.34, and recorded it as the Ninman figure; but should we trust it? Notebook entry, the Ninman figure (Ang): 4545.58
